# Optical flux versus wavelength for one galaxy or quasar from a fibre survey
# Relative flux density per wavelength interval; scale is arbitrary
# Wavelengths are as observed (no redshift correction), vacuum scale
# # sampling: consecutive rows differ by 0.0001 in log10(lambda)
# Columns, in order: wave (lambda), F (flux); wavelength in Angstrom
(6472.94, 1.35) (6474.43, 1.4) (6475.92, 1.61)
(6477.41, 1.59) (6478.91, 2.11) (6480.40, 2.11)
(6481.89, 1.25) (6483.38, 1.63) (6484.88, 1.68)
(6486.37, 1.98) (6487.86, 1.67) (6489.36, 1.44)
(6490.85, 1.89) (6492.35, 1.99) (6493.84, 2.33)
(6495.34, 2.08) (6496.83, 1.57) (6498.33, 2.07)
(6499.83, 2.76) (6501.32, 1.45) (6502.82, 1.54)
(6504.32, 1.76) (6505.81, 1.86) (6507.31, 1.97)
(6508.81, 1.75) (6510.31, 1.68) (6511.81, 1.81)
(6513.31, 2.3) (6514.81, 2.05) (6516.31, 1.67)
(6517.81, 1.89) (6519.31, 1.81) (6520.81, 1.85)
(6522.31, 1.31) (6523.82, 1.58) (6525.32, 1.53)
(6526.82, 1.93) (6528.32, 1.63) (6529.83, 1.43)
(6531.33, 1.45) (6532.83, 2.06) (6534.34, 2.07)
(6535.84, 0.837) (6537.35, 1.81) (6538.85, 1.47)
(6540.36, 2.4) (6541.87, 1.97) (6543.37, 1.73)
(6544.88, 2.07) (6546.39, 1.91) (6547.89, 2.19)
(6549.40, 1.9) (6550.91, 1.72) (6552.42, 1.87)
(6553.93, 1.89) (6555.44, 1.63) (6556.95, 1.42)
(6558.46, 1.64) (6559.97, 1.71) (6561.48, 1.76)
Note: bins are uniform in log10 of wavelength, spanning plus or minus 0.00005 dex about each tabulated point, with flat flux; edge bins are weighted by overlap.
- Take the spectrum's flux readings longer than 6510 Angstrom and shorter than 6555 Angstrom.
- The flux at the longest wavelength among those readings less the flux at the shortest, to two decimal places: 0.21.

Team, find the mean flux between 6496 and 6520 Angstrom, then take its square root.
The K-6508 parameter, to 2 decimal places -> 1.37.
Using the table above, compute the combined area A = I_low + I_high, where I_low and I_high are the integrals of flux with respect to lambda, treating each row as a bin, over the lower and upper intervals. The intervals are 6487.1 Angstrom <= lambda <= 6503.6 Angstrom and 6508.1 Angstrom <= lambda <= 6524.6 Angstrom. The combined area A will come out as 60.7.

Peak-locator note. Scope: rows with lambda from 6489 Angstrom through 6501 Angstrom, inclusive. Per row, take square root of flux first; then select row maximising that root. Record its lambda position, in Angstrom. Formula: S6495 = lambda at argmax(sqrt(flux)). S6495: 6499.83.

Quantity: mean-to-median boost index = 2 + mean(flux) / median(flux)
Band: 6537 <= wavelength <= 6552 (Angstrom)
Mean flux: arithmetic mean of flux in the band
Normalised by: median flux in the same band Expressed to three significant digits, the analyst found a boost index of 3.01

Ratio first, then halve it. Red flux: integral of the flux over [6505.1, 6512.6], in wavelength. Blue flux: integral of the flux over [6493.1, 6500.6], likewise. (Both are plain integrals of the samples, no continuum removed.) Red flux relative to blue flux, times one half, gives 0.42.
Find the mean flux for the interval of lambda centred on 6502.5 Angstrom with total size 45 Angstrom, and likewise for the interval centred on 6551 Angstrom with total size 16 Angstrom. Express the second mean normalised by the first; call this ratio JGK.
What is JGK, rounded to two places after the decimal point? 1.00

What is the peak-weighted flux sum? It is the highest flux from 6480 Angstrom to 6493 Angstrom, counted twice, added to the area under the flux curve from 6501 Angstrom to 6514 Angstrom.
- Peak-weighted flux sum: 28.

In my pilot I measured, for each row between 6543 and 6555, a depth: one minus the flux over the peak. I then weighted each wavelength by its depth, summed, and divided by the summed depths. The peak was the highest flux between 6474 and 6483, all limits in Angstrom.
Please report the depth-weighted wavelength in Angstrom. 6549.0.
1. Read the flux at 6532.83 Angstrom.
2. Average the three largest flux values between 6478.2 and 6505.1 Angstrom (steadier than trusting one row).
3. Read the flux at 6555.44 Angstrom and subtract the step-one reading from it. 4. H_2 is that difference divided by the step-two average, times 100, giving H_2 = -18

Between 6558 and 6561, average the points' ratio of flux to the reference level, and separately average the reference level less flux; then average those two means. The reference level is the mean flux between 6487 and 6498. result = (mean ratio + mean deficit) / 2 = 0.541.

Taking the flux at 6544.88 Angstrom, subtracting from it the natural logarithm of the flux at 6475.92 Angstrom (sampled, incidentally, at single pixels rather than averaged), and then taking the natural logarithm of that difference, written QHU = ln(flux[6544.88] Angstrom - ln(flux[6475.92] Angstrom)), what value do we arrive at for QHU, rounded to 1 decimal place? 0.5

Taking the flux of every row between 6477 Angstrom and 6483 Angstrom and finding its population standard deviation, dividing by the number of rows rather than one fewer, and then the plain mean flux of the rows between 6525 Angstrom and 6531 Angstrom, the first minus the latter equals -1.26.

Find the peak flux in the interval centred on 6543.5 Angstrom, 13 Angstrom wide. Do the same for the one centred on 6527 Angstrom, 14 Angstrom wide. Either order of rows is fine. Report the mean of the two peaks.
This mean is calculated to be 2.23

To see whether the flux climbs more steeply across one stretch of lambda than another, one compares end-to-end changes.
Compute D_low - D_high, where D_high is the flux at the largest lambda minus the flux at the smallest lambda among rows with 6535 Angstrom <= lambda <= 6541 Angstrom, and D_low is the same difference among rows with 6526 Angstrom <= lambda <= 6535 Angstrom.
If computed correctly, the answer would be -1.4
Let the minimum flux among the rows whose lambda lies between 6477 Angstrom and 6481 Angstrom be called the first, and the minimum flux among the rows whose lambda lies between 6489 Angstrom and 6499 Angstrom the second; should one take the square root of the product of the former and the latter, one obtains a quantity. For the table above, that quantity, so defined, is 1.51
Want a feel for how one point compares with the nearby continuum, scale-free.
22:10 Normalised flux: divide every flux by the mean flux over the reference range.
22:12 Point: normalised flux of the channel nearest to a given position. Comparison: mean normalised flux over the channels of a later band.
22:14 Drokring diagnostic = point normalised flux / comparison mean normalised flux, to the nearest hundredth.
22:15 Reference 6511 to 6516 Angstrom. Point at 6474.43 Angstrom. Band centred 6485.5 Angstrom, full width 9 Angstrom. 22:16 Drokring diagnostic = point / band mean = 0.87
